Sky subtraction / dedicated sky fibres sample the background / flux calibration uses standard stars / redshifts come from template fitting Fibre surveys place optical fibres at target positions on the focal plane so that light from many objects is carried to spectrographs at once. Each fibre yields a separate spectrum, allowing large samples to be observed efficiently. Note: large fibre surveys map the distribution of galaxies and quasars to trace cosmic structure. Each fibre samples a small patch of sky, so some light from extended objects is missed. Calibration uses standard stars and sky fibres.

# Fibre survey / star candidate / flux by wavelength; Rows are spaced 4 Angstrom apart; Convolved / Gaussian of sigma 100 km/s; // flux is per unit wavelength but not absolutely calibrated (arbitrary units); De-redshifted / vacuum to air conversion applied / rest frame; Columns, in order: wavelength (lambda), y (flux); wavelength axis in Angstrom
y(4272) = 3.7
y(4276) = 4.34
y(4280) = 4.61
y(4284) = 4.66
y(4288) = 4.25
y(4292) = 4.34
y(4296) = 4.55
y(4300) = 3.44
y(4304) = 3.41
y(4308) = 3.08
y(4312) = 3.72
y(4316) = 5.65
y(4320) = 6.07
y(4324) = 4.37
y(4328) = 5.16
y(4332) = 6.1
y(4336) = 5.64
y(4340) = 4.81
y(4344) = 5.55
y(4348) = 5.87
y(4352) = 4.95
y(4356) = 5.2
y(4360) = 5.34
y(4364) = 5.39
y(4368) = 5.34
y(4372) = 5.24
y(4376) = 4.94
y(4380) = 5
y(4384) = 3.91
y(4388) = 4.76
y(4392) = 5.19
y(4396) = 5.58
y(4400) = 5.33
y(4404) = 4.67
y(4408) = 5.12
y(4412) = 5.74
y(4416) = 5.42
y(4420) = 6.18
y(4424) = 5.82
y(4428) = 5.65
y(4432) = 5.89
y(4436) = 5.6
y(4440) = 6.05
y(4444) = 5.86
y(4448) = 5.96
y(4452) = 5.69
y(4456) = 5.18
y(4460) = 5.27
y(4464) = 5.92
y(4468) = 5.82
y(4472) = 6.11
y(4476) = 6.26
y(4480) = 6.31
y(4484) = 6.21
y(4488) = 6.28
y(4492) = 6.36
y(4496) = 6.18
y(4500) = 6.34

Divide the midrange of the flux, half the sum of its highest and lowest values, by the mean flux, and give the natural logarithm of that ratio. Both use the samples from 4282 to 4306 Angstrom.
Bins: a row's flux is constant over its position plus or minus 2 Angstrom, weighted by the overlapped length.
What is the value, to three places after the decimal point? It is -0.018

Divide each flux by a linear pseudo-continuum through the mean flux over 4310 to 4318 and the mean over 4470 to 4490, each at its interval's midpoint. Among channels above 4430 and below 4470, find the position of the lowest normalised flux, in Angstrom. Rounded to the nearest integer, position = 4456 Angstrom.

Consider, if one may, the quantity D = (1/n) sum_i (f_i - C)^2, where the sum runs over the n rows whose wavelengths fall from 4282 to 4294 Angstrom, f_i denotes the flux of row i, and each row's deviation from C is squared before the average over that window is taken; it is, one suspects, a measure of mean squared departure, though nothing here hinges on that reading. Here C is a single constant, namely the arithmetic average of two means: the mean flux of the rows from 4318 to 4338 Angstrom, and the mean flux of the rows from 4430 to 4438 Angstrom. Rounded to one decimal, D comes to 1.4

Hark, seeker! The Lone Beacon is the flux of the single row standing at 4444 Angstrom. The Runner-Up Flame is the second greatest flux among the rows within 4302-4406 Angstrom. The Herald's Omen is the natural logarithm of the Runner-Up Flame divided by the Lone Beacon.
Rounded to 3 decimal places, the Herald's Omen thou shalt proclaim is 0.035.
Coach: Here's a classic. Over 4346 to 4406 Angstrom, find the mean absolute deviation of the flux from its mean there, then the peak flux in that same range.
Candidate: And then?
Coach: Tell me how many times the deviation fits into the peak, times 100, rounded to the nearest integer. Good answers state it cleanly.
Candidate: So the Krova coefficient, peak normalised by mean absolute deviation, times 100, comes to 1794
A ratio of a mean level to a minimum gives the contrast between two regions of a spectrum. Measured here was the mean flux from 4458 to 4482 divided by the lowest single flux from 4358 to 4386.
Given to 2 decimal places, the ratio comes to 1.52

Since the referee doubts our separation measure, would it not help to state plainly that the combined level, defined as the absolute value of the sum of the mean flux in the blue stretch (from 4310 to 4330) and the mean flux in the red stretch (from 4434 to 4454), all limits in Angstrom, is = 10.8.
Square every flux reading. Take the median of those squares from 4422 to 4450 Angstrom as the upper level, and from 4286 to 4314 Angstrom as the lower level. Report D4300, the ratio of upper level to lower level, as 2.5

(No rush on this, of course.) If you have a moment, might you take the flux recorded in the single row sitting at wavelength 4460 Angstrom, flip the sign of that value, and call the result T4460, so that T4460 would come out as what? -5.3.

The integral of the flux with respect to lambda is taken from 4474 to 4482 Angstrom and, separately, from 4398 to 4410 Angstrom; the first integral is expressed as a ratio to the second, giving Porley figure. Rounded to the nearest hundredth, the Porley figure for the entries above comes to 0.83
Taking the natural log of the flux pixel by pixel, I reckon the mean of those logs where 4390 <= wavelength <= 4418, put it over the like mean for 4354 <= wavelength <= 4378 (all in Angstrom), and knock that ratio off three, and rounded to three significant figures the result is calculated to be 2.00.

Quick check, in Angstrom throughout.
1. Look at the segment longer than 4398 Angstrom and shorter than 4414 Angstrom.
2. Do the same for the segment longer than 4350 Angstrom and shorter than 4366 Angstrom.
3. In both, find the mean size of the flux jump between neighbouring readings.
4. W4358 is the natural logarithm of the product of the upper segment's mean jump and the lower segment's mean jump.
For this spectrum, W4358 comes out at -2.5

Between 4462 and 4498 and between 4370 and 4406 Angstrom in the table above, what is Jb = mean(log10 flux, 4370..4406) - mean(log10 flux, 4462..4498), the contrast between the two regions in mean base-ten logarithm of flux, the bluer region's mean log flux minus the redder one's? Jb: -0.10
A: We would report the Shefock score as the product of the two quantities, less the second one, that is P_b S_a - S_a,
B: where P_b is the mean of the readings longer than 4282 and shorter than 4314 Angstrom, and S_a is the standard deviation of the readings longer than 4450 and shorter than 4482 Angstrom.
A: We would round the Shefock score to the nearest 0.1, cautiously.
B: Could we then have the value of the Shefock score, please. 1.2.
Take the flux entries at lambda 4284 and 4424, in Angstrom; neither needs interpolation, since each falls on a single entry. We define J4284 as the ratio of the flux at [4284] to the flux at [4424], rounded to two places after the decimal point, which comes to 0.80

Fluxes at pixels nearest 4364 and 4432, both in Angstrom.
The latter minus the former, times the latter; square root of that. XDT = 1.72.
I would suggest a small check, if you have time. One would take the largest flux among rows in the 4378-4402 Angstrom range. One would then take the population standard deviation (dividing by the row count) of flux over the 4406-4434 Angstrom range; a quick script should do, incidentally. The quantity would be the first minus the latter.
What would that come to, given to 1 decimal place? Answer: 5.3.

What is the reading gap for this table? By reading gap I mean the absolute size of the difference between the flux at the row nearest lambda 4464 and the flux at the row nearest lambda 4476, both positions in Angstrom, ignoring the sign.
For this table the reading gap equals 0.34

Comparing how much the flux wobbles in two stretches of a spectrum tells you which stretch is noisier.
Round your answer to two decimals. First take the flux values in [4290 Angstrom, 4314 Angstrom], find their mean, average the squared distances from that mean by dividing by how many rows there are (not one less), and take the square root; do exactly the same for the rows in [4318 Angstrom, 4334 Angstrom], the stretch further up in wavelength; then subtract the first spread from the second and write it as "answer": 0.19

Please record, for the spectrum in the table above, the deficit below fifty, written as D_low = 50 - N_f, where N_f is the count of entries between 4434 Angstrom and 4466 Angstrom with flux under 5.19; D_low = 49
